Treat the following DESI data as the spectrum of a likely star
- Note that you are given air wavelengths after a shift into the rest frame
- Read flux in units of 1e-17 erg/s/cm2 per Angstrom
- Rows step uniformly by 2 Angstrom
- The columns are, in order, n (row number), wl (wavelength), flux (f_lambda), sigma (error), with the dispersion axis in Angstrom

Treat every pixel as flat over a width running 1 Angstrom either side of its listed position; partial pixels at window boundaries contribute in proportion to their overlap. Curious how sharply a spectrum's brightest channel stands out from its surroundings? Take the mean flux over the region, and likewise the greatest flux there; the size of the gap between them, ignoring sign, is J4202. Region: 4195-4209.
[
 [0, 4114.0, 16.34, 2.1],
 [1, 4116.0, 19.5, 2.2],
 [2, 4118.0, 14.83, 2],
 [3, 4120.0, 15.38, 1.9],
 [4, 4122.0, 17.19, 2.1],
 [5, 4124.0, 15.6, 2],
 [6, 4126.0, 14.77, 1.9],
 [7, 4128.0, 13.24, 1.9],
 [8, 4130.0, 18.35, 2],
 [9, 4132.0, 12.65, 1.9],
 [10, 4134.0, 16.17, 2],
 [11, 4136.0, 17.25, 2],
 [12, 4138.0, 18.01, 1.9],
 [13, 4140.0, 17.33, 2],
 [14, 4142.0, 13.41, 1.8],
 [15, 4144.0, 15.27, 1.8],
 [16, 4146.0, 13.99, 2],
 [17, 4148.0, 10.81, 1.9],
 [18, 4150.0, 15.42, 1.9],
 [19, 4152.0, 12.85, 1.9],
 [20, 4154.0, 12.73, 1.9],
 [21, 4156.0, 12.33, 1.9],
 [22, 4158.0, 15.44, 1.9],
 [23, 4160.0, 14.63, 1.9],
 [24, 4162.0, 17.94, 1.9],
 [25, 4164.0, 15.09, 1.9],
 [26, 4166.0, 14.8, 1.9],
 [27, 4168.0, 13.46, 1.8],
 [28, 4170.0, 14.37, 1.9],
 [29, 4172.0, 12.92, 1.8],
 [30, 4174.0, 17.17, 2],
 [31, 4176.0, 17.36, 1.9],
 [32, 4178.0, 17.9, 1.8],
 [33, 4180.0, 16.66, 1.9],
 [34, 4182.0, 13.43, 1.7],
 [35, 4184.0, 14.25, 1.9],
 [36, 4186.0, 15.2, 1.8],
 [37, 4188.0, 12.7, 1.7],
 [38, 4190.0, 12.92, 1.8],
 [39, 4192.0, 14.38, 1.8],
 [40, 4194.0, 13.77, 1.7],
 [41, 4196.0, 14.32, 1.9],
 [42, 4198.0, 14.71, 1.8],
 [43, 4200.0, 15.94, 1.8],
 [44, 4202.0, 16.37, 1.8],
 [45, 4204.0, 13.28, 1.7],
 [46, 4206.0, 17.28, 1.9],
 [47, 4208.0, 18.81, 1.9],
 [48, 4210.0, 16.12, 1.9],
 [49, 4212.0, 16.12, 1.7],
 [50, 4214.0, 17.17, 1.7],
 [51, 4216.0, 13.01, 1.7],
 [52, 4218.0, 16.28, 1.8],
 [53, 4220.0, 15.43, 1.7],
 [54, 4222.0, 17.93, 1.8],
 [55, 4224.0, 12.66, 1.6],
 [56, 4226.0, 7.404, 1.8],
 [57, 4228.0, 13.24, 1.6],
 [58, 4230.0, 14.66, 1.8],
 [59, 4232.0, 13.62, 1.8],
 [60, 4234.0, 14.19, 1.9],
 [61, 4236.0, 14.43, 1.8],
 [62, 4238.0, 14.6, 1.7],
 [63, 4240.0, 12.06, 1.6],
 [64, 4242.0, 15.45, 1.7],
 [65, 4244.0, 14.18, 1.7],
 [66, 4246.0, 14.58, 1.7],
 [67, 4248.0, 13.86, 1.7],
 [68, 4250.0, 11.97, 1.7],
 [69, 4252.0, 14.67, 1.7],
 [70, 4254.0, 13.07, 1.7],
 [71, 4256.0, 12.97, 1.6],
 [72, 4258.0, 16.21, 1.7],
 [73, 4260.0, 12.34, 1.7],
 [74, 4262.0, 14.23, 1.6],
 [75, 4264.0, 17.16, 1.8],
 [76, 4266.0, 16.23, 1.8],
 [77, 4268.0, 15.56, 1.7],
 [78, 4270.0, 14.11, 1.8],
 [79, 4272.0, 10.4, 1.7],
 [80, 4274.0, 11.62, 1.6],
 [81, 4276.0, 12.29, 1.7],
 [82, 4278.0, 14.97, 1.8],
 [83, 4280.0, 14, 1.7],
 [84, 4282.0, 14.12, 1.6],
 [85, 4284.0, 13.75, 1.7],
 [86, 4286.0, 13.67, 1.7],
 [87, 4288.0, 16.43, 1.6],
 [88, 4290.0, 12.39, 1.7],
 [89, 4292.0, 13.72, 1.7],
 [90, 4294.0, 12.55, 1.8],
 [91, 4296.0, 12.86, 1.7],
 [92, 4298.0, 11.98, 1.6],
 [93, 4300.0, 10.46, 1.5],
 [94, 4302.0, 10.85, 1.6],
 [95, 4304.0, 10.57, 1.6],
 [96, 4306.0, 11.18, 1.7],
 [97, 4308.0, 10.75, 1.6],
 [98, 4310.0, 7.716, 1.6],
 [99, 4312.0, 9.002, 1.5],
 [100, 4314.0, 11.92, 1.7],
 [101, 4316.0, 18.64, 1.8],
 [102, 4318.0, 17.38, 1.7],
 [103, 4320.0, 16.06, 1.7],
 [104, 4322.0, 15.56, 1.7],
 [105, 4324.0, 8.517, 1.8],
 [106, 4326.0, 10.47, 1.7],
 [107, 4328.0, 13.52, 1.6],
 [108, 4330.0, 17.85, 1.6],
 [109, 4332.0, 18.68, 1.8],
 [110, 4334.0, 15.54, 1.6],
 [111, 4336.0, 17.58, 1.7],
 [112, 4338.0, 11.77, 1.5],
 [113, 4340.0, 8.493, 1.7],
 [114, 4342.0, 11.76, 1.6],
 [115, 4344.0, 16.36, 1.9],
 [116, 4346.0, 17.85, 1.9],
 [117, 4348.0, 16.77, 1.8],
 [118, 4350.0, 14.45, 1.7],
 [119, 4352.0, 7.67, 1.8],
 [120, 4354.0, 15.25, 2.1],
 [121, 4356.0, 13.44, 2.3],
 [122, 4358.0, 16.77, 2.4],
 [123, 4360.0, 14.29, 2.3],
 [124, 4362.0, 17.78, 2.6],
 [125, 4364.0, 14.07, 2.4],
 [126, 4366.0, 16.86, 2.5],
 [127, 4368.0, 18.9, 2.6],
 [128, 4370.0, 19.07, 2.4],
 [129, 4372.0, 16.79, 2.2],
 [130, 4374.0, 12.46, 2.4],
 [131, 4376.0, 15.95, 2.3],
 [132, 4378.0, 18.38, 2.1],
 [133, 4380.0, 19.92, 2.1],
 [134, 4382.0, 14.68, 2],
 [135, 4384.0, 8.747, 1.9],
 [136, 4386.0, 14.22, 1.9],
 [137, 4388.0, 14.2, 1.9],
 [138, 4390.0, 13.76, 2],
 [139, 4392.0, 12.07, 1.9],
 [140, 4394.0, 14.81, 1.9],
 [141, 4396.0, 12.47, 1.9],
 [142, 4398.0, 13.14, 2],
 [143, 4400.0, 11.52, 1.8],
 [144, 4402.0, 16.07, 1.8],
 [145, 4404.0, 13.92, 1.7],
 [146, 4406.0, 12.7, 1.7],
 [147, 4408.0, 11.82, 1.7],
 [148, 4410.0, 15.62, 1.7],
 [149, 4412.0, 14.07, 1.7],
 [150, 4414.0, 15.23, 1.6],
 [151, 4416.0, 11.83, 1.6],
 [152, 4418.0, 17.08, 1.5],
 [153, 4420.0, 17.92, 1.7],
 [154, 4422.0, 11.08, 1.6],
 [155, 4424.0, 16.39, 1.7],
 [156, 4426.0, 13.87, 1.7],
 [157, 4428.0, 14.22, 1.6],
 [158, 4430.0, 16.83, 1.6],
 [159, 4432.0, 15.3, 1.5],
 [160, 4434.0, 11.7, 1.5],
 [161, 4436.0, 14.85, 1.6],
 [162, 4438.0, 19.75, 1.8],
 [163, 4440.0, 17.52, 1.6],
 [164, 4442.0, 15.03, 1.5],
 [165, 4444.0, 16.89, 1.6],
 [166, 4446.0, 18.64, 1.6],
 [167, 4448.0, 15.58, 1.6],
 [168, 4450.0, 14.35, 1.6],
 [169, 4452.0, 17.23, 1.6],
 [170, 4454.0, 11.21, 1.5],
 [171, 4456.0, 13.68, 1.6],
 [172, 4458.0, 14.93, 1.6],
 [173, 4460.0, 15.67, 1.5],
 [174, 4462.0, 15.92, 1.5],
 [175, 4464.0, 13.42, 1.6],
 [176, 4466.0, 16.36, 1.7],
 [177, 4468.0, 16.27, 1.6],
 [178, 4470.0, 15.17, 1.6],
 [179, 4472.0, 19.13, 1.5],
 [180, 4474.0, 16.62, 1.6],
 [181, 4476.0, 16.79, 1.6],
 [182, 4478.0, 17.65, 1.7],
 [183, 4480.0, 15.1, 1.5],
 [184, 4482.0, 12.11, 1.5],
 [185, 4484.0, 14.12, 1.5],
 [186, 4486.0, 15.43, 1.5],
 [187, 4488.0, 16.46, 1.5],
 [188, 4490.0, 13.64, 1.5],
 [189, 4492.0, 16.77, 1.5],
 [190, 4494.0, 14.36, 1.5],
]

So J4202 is 3.0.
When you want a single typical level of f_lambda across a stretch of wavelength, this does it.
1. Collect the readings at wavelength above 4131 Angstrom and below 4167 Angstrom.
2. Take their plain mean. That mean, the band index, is 14.8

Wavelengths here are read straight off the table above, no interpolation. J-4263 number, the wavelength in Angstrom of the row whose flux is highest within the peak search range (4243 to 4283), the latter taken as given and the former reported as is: 4264.0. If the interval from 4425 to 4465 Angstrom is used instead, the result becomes 4438.0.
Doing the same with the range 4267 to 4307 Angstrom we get 4288.0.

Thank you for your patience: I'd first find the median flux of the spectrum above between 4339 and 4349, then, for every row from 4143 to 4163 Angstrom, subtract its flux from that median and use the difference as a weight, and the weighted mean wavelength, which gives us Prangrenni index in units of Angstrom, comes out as 4151.1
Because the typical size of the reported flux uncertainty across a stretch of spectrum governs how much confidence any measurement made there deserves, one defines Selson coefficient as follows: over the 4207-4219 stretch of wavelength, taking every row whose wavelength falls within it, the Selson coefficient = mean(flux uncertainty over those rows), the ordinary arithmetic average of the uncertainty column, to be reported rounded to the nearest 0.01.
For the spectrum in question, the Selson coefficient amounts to 1.78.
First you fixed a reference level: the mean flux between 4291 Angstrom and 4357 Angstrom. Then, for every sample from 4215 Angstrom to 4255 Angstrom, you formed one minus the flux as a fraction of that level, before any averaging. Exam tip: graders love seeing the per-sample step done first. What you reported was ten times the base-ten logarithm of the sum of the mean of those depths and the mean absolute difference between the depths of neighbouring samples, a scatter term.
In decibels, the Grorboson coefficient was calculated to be -9.4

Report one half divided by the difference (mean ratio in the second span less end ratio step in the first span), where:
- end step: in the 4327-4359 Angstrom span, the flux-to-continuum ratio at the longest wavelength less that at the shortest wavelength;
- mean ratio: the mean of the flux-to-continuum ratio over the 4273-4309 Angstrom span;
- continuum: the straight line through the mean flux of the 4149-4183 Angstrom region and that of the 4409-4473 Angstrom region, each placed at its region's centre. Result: 0.80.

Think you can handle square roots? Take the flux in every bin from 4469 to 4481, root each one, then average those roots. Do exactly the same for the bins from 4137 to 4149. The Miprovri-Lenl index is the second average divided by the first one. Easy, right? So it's 0.94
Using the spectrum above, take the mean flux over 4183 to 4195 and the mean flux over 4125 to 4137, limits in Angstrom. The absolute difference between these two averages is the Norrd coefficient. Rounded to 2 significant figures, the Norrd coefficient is 1.5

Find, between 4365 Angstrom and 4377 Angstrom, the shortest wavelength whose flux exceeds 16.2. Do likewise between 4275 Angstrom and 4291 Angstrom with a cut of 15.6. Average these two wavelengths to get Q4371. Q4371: 4327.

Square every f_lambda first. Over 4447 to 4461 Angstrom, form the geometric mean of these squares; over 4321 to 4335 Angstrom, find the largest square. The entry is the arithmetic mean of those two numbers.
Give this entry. 280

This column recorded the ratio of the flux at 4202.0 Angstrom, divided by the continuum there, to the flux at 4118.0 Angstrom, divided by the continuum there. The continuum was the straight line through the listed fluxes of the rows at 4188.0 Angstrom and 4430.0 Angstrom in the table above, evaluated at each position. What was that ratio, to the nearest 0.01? 0.98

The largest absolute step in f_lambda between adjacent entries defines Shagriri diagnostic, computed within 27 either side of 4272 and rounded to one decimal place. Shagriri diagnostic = 4.0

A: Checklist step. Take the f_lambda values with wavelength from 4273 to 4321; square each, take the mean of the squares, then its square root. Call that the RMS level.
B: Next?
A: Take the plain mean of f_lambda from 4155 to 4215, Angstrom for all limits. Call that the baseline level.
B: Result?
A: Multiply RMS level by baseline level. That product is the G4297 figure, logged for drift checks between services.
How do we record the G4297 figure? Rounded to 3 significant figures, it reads 200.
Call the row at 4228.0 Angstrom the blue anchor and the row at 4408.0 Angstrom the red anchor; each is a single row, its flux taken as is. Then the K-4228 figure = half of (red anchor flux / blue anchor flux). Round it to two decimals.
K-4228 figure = 0.45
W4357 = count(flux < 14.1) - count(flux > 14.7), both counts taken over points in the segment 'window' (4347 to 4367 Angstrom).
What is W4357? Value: -2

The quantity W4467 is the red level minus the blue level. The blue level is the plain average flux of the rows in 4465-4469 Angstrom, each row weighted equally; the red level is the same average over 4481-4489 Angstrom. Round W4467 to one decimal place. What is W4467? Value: -1.8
